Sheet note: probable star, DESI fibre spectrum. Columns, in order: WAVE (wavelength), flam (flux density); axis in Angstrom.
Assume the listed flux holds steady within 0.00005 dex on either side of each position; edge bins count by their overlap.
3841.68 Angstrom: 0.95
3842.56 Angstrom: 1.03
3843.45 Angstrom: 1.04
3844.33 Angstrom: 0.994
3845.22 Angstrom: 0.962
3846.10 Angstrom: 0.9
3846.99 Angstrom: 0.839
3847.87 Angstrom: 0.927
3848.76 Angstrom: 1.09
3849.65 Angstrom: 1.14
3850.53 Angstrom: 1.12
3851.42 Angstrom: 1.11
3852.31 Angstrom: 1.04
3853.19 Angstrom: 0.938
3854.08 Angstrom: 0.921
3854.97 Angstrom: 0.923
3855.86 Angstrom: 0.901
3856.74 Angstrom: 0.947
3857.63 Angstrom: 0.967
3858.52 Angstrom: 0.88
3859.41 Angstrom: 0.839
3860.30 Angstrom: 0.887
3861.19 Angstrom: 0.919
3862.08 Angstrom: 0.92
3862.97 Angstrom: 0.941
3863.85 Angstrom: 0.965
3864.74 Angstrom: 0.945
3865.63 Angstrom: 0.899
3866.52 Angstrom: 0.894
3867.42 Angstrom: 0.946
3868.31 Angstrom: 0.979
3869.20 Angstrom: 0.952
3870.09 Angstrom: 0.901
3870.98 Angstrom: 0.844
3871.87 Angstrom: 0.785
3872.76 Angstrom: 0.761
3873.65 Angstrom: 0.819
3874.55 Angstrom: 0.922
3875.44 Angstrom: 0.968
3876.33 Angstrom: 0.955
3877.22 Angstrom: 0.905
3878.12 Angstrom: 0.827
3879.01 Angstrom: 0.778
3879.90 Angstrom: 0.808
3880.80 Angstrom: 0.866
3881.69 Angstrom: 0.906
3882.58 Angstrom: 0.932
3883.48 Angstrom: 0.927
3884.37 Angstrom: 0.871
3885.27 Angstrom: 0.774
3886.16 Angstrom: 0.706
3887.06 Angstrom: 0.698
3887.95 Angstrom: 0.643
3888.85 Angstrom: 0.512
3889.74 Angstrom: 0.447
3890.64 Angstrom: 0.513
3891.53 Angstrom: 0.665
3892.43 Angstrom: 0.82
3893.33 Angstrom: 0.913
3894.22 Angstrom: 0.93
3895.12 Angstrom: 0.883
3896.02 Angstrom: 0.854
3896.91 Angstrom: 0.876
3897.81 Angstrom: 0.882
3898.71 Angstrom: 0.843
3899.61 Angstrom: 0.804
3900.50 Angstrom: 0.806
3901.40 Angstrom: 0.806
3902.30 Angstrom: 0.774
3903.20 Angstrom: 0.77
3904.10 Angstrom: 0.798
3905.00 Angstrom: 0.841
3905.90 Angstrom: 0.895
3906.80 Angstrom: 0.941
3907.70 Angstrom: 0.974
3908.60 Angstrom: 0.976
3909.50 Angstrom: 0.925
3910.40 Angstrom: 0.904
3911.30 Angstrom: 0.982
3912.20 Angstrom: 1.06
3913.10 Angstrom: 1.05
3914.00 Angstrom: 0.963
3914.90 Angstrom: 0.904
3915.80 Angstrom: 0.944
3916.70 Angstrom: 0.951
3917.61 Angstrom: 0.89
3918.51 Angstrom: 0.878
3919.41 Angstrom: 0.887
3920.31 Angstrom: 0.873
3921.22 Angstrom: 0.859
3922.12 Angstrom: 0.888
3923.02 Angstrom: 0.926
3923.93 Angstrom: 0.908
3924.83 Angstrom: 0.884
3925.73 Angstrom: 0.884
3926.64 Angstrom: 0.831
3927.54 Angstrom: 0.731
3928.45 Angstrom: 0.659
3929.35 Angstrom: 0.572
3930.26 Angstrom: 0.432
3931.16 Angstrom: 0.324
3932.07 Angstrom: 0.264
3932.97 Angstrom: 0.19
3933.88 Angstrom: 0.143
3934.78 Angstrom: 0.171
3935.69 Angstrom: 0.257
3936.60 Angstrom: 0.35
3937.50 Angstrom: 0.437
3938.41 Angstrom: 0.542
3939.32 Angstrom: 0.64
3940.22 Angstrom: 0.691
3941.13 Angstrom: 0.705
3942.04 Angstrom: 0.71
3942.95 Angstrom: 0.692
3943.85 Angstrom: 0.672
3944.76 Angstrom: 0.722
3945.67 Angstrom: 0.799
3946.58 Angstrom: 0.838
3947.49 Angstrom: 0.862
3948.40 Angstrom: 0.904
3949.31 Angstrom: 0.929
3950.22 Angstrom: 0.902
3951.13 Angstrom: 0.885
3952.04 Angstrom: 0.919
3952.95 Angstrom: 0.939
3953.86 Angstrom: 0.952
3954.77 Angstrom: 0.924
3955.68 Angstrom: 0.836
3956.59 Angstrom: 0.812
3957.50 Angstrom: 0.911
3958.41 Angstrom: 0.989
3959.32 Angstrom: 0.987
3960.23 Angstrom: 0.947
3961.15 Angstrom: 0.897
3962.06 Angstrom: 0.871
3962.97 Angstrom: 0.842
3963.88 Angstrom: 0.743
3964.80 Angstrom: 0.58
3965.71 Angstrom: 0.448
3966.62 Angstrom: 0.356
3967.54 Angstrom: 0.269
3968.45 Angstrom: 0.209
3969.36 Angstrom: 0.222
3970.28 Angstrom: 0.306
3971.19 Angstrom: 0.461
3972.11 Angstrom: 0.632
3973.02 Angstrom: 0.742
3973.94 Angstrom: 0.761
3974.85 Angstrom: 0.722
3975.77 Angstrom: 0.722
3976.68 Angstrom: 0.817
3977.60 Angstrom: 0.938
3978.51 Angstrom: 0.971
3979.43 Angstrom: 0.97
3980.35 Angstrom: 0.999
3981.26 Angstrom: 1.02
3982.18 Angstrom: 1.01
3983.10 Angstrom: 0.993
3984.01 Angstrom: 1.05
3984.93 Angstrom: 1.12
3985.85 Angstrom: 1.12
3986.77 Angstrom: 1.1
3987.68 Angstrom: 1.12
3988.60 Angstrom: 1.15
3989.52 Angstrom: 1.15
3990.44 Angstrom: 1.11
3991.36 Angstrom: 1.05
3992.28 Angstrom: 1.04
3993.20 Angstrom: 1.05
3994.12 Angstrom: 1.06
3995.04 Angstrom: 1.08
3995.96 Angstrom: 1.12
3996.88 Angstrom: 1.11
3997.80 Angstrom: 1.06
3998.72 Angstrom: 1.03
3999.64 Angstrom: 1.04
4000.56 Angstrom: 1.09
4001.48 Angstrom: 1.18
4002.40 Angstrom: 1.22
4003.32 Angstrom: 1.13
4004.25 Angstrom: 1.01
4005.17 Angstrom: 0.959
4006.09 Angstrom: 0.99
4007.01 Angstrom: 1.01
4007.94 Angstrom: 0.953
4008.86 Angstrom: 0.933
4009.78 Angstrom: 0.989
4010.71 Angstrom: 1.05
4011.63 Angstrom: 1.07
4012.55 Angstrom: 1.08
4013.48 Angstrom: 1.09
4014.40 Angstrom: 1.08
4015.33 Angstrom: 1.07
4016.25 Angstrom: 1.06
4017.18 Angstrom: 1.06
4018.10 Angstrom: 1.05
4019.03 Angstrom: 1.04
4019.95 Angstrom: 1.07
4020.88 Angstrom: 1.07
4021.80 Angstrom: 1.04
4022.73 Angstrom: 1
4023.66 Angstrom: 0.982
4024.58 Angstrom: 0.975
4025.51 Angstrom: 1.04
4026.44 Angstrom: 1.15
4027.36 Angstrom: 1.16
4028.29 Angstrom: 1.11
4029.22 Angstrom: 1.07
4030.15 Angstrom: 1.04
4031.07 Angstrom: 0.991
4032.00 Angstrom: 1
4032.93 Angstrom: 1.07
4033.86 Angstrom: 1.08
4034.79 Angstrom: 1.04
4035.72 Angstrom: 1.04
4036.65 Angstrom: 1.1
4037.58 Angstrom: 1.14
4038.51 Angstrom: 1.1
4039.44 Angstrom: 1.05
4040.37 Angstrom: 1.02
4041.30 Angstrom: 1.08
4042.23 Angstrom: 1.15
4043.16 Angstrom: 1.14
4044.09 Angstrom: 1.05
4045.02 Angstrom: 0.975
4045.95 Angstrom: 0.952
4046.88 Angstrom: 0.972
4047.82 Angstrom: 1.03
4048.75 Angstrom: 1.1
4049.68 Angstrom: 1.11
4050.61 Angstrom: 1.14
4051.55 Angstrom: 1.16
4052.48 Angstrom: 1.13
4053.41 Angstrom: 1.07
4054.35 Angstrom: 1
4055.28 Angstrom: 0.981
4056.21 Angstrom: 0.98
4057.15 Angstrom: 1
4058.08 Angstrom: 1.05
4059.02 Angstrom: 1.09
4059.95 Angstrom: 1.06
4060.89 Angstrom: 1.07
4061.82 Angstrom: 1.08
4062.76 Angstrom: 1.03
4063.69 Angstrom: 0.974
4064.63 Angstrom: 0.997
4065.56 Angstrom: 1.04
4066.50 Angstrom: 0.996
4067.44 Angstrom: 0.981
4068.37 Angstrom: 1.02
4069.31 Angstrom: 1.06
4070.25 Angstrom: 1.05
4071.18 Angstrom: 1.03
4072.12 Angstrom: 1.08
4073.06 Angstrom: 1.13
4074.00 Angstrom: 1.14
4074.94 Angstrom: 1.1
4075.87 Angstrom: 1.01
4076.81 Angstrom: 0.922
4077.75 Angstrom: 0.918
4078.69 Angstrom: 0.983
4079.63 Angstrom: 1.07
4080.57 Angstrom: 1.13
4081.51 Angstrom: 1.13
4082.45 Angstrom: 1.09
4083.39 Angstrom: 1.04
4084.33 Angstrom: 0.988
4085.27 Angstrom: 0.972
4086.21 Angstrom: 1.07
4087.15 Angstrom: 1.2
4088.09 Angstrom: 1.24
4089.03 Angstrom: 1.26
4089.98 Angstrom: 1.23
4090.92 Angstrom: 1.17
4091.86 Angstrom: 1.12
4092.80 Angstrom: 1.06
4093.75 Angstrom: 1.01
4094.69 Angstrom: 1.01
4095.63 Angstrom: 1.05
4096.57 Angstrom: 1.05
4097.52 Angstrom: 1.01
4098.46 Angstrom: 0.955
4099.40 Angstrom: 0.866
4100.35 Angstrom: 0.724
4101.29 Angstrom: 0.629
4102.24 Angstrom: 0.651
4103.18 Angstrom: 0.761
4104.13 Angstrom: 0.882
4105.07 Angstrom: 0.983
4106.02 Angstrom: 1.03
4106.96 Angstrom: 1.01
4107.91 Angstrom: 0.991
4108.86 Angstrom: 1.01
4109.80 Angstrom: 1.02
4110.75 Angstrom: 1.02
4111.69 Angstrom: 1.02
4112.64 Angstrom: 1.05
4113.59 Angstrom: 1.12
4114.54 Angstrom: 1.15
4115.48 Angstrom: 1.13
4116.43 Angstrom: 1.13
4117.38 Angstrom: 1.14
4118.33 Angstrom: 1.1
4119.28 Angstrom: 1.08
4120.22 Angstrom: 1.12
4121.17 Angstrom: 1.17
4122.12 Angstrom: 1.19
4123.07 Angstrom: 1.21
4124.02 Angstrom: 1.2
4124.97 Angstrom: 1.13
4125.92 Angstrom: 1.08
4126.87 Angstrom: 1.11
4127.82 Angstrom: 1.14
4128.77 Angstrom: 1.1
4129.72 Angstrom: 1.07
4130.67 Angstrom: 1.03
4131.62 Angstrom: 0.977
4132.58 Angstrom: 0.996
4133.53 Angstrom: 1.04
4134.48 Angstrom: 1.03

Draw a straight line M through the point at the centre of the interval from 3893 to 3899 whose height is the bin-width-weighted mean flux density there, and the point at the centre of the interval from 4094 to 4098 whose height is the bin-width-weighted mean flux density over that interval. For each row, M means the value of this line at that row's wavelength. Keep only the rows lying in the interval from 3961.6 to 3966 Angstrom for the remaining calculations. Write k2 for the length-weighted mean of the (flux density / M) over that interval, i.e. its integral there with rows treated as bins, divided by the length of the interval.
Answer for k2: 0.76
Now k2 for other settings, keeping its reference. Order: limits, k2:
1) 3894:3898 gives 1.00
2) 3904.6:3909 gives 1.04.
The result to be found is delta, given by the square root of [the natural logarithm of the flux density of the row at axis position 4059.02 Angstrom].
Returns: 0.29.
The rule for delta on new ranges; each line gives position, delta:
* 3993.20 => 0.22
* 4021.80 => 0.20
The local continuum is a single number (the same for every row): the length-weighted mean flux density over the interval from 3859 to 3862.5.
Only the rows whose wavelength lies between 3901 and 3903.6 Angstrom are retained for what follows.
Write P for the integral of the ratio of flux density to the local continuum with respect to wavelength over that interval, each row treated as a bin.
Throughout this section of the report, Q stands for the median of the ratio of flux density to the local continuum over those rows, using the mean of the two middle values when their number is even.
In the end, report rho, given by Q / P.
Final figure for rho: 0.381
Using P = 2.3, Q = 0.87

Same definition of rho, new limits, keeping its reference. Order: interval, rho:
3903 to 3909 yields 0.168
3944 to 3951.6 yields 0.136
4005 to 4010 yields 0.200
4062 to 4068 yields 0.165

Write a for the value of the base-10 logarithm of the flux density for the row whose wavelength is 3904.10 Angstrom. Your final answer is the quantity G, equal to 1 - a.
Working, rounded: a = -0.098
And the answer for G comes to 1.10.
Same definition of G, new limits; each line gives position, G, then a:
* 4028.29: 0.95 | 0.045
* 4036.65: 0.96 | 0.041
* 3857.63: 1.01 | -0.015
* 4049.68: 0.95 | 0.045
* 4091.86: 0.95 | 0.049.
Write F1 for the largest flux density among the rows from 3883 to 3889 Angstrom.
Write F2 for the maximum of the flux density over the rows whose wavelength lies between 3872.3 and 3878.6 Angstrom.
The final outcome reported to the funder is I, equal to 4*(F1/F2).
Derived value 3.8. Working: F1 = 0.927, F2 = 0.968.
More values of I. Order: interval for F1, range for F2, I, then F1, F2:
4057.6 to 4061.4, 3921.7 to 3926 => 4.7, 1.09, 0.926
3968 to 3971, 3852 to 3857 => 1.2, 0.306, 1.04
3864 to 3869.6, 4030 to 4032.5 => 3.8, 0.979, 1.04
